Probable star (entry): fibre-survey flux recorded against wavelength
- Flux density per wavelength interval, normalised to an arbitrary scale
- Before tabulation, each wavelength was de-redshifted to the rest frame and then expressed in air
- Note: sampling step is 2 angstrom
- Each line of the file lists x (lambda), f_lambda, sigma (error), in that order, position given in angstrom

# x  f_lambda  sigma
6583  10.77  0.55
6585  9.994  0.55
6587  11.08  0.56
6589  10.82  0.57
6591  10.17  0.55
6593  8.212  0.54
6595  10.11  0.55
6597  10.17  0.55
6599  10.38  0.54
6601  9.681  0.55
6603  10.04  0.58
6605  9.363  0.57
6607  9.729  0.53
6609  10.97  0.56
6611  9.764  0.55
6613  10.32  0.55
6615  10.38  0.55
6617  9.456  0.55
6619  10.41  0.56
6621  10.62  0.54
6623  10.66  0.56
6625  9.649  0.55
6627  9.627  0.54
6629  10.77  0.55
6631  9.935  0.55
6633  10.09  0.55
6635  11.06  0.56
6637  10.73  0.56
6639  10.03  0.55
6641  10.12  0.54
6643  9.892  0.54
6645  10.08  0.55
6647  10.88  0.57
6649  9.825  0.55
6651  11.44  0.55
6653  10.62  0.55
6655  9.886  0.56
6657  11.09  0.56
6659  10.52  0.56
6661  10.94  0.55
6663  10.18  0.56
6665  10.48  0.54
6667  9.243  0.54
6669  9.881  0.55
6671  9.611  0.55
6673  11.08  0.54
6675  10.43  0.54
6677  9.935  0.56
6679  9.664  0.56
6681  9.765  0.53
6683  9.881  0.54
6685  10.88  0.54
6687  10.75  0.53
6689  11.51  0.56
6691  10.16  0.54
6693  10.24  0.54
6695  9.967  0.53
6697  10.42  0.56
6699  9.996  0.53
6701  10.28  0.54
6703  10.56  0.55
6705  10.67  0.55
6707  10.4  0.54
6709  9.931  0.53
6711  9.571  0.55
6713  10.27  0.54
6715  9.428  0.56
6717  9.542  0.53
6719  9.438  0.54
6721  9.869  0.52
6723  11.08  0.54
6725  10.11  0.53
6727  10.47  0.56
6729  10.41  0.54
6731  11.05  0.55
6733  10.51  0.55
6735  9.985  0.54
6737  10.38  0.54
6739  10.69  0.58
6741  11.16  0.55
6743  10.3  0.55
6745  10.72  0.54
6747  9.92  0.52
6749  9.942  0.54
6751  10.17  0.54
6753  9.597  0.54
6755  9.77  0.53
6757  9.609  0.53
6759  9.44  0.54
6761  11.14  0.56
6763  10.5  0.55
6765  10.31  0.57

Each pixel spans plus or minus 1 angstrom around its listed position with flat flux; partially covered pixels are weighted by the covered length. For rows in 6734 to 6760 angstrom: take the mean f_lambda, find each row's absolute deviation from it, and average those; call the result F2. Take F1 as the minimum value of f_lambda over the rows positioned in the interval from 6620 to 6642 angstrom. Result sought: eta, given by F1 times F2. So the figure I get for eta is 3.9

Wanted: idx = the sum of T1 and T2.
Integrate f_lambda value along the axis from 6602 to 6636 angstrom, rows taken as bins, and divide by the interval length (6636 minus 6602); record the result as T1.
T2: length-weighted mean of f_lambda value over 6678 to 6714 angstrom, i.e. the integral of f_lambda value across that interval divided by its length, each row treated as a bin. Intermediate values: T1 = 10.2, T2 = 10.3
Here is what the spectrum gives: 20.4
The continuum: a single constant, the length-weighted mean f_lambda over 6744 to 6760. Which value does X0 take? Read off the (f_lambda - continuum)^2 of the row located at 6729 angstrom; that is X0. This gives 0.26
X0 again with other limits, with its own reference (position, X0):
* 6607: 0.03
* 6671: 0.08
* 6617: 0.19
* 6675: 0.29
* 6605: 0.28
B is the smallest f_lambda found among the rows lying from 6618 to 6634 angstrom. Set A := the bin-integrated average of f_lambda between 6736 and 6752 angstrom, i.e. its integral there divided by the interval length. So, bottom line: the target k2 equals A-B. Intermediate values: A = 10.4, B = 9.627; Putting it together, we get 0.78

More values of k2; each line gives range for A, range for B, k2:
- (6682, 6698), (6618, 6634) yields 0.85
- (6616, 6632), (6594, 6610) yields 0.78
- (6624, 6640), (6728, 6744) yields 0.25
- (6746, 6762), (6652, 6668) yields 0.71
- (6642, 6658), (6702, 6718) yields 1.04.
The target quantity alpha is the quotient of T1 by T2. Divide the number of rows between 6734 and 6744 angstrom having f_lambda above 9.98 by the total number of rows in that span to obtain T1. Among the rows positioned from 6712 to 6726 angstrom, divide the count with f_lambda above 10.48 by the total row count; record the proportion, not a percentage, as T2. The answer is 7.0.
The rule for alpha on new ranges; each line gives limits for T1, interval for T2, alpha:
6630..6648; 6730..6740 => 1.3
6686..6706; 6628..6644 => 2.4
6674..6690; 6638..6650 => 3.0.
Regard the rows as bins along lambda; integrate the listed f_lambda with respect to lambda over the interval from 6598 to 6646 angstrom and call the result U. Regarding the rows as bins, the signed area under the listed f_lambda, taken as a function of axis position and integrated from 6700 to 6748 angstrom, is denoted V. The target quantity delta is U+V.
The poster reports 981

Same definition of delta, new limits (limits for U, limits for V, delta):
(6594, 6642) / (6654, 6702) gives 982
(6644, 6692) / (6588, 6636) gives 982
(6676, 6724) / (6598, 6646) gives 976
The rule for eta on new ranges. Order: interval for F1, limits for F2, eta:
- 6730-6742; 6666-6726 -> 4.4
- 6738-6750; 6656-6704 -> 4.3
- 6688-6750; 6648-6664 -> 4.3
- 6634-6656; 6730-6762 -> 4.6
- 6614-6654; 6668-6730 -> 3.9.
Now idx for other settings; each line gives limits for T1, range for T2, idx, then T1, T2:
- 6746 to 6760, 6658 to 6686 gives 20.0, 9.8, 10.2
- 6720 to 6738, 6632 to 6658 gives 20.9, 10.4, 10.4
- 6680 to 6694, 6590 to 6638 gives 20.6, 10.5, 10.1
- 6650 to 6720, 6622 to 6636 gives 20.5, 10.2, 10.3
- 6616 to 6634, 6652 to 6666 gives 20.7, 10.1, 10.5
